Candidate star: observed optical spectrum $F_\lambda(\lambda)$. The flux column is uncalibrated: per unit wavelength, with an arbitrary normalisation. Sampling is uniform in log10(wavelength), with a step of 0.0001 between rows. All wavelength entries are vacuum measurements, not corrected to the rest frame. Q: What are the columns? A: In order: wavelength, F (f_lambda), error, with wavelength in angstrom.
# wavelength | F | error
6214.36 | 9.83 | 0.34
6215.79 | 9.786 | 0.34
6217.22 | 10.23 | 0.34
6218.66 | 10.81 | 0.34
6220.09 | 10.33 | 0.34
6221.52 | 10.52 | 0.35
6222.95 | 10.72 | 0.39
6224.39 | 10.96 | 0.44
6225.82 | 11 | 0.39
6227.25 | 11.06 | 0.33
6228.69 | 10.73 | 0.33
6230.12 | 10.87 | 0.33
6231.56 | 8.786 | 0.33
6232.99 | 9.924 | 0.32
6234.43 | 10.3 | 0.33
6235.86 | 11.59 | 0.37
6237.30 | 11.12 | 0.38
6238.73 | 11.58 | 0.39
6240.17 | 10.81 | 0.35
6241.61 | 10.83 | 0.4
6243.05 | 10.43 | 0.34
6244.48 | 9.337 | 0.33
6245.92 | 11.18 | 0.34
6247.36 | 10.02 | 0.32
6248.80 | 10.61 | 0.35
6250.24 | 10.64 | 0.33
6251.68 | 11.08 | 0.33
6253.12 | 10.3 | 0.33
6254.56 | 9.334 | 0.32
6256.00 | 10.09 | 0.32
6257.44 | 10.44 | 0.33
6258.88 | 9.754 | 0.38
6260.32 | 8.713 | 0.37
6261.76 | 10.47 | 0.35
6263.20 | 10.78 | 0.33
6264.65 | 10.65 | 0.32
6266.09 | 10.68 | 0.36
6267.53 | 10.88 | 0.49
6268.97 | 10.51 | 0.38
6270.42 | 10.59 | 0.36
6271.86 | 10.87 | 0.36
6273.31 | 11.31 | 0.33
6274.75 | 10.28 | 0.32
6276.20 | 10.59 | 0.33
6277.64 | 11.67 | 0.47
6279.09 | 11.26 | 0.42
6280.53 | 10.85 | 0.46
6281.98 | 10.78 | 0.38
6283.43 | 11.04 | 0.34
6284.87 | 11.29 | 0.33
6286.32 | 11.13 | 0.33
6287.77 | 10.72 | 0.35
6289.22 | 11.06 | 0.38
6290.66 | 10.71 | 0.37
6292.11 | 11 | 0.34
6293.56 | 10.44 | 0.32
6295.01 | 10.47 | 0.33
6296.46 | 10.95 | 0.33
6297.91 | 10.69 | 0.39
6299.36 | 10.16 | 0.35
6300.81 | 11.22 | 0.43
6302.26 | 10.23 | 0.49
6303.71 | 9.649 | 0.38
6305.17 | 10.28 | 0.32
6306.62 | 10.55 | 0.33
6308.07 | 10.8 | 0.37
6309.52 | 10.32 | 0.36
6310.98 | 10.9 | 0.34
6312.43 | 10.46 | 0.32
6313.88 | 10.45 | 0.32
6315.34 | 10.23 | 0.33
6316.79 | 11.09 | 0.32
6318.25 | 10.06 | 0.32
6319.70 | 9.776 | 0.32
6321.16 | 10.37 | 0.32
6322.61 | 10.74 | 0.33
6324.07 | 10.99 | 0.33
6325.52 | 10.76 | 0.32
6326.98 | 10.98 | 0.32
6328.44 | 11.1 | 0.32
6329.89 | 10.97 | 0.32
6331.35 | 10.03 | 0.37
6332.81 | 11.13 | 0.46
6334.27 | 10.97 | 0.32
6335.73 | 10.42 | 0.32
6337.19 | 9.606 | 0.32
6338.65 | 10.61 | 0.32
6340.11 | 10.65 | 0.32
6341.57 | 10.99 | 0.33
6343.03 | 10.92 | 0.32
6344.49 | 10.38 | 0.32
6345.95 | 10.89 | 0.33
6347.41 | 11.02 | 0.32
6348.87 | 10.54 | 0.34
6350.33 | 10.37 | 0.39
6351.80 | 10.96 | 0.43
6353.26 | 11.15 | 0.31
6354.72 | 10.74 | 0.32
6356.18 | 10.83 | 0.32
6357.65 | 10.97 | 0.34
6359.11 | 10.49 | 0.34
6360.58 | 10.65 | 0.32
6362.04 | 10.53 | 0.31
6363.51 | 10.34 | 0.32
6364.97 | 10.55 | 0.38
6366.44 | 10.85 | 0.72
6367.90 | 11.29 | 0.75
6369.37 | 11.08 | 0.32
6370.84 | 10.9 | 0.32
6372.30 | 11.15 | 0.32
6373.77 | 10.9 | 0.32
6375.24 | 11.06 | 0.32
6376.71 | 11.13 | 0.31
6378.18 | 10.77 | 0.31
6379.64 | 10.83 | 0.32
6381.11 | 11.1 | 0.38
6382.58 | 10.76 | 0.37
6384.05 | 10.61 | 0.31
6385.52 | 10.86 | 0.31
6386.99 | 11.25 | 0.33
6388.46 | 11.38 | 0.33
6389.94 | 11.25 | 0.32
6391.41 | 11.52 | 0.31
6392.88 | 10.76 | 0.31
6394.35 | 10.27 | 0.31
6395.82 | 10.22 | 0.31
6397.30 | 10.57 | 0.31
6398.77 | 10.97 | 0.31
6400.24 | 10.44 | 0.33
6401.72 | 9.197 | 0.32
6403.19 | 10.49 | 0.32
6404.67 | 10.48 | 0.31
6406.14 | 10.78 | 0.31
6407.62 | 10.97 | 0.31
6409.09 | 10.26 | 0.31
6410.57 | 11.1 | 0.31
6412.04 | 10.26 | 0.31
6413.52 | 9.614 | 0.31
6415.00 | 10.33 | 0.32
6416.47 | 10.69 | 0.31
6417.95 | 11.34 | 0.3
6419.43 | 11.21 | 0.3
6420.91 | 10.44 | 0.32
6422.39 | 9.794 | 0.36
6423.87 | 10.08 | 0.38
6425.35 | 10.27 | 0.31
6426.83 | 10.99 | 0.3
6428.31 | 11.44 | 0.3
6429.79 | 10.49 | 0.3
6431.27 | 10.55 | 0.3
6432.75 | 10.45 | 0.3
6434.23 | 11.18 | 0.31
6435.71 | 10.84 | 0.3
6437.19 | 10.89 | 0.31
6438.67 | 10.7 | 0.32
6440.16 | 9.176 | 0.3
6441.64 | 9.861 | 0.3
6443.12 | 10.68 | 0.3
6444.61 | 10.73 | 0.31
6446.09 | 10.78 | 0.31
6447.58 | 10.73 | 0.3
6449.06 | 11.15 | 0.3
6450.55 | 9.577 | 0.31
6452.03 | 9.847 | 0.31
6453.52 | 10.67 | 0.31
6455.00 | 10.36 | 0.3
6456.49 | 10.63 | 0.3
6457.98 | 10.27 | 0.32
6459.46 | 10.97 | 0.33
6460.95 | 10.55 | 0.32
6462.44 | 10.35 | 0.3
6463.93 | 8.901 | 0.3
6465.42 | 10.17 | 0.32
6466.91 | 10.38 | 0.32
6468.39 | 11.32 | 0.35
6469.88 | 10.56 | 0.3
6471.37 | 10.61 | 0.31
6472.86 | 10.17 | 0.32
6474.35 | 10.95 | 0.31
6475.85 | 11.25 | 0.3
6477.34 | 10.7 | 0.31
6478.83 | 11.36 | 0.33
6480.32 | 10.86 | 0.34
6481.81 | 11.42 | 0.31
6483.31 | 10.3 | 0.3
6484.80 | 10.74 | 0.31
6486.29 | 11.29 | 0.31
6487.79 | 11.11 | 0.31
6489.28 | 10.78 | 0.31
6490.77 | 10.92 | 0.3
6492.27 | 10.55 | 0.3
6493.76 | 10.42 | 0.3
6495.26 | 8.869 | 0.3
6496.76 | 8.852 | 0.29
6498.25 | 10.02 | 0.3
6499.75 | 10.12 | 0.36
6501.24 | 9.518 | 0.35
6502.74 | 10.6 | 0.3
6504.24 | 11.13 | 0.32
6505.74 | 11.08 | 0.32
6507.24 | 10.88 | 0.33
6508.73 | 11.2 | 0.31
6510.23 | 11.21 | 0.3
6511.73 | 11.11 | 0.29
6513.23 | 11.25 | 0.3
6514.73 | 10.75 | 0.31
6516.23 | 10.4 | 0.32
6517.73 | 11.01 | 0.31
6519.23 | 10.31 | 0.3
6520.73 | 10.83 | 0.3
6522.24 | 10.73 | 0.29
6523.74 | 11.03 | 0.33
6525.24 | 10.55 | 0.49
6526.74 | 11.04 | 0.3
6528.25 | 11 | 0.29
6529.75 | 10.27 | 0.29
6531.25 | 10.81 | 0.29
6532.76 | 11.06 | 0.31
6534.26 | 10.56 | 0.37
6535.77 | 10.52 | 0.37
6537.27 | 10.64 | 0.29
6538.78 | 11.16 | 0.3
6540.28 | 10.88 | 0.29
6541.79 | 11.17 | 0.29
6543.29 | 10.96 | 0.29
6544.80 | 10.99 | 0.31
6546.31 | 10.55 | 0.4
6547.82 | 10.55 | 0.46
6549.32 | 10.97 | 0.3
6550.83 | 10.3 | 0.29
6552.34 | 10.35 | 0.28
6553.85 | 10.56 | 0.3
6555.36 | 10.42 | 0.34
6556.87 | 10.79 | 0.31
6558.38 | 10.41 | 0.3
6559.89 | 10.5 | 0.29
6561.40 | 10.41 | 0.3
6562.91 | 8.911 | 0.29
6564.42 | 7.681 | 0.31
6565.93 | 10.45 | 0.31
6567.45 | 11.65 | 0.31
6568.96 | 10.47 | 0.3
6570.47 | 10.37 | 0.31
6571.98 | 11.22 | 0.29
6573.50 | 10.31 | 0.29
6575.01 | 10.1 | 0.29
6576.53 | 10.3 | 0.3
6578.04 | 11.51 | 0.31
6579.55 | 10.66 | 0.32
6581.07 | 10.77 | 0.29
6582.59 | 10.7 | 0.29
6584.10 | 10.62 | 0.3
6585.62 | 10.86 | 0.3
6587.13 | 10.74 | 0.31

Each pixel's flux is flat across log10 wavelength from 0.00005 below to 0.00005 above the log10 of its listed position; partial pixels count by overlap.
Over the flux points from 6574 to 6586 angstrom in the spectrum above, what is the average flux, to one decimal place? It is 10.7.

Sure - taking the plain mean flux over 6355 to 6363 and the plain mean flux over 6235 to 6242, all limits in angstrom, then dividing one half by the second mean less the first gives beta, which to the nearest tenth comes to 1.0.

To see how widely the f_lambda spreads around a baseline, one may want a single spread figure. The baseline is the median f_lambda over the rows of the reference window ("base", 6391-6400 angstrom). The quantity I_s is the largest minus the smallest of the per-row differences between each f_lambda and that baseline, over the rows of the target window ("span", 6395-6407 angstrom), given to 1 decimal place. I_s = 1.8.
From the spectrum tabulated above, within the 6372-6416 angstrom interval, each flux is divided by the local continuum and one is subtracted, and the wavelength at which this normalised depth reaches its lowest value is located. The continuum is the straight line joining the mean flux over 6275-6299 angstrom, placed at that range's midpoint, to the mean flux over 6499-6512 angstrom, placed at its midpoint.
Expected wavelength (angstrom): 6401.72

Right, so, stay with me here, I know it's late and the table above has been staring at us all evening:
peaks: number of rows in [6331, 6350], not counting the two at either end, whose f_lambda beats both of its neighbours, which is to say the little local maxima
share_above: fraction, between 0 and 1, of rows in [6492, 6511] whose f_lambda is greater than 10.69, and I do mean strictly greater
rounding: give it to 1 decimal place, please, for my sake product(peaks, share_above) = 1.2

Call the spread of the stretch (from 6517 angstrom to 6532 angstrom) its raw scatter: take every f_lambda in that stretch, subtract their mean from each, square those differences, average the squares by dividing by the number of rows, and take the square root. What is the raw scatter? 0.28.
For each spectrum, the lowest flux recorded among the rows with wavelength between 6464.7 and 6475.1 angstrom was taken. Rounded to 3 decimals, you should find 10.170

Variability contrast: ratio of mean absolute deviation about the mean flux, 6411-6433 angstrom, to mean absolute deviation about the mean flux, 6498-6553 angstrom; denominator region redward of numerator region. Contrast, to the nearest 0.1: 1.3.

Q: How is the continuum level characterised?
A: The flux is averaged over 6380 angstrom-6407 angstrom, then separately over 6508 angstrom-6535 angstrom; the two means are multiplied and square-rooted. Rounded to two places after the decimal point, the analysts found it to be 10.78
